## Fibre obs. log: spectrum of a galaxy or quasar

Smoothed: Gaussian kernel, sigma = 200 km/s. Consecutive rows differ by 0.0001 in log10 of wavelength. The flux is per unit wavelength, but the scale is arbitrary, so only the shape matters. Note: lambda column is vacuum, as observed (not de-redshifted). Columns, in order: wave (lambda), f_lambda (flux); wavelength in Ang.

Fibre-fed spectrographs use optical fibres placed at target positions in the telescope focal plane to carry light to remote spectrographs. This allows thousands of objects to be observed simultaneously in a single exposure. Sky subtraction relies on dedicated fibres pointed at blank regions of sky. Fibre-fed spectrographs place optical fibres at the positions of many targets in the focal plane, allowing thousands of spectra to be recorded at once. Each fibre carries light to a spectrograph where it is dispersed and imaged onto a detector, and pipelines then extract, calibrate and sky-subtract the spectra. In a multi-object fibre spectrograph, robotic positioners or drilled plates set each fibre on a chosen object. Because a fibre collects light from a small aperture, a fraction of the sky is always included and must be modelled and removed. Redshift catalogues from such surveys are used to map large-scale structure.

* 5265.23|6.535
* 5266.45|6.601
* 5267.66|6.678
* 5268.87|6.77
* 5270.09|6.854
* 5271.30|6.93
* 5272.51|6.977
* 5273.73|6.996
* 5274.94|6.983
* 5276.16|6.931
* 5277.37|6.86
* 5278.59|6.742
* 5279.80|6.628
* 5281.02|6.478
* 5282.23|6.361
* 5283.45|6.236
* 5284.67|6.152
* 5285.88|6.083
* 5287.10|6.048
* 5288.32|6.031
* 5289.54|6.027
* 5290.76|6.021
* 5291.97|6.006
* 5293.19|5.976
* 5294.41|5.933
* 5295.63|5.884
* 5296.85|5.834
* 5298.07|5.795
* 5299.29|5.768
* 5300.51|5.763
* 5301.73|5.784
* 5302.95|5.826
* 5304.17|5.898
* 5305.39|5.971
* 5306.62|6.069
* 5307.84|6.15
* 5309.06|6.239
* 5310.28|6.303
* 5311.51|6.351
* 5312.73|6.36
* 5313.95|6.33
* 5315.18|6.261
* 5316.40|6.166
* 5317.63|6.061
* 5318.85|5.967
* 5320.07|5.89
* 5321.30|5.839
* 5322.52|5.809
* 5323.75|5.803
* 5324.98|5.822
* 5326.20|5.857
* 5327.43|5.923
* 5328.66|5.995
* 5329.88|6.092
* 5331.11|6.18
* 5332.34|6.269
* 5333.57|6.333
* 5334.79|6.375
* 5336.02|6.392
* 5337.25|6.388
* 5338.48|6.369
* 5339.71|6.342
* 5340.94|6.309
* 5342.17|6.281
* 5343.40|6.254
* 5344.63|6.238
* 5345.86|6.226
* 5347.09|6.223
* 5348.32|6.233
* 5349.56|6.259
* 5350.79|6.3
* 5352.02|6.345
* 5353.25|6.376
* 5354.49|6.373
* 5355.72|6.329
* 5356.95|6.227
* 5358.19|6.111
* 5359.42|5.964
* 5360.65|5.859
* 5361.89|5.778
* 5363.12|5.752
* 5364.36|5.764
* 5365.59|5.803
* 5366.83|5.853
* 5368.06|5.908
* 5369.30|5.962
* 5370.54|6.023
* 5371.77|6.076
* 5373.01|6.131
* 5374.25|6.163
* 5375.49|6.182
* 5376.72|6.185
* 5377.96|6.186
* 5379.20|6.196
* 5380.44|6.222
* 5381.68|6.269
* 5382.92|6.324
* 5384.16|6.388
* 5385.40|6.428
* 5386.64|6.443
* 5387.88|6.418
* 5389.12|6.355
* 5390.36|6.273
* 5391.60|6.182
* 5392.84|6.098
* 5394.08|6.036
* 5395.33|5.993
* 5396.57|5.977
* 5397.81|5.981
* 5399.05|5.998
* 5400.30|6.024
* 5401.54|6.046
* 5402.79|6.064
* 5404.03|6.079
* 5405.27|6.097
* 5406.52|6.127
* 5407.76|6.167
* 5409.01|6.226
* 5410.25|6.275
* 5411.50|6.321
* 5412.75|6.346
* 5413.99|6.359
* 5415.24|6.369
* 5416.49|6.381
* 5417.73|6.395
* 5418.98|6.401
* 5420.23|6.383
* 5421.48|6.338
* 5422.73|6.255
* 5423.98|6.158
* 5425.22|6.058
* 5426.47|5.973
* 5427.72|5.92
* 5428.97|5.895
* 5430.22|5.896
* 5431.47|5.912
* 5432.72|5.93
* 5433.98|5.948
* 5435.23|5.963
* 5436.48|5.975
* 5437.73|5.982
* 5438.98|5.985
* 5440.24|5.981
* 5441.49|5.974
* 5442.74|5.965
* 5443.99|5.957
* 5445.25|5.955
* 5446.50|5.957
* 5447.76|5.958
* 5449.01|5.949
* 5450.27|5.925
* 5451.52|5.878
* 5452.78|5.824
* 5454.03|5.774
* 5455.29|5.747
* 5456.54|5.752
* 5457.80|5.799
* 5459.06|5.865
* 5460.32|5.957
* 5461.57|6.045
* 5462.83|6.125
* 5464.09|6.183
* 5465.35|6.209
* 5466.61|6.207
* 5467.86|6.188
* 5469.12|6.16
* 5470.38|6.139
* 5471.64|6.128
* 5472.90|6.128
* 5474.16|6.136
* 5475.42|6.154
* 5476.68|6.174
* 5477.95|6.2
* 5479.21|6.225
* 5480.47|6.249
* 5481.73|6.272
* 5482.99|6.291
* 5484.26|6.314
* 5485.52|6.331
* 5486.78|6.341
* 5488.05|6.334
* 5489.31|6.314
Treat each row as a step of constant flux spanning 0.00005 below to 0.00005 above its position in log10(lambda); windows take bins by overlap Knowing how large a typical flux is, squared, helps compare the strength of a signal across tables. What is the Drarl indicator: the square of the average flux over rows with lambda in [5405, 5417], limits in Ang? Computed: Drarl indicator 39.3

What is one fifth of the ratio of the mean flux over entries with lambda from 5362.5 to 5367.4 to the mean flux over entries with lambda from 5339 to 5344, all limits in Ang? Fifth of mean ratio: 0.184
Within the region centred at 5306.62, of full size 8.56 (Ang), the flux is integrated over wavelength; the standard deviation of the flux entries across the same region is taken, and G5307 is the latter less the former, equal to -51.7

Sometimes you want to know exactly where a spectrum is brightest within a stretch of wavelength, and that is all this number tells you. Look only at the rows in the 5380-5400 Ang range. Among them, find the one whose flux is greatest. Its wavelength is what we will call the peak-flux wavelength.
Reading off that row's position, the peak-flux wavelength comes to 5386.64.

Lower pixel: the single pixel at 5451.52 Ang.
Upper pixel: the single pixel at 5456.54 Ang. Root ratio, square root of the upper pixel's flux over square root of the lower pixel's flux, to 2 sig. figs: 0.99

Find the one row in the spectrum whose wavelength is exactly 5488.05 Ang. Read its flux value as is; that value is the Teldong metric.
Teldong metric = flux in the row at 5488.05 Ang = 6.334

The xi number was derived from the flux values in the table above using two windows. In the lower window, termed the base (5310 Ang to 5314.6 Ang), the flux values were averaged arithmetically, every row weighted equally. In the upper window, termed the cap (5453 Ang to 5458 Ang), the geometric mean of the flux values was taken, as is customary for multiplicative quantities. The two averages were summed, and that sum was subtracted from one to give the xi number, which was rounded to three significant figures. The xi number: -11.1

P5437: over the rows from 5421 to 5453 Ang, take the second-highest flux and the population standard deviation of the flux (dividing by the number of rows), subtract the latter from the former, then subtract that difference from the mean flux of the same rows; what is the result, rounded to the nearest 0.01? -0.16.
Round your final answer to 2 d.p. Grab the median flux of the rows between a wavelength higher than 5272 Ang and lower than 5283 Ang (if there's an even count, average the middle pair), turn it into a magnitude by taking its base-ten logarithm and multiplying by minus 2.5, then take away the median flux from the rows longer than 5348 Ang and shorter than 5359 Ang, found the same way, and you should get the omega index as -8.39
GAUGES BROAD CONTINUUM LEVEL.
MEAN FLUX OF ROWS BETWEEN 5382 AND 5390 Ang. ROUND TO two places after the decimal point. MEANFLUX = 6.39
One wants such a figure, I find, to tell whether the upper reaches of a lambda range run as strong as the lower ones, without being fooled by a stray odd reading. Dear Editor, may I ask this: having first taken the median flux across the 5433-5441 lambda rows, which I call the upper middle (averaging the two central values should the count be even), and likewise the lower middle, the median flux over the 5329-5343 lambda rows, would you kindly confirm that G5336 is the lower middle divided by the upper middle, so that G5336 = 1.06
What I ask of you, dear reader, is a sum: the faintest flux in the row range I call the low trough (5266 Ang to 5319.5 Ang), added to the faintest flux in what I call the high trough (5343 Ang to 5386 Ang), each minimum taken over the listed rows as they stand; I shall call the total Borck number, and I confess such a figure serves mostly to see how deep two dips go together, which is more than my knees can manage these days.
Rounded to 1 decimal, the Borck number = 11.5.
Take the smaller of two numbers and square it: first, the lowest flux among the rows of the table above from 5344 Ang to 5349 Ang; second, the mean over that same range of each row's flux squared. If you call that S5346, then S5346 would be 38.7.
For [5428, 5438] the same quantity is 34.8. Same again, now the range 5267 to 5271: 44.6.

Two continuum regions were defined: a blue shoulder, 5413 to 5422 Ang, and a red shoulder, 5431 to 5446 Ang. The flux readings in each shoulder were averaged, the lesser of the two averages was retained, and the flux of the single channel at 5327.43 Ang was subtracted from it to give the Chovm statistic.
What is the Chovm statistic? 0.04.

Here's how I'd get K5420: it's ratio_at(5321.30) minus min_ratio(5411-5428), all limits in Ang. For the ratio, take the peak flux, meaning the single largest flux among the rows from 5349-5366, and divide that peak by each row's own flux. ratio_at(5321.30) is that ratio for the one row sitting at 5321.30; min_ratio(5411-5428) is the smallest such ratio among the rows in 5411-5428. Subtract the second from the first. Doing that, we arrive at 0.10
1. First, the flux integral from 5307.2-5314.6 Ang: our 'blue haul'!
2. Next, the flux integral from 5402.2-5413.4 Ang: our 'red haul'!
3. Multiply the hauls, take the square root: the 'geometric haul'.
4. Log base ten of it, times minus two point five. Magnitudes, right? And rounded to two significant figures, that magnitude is -4.4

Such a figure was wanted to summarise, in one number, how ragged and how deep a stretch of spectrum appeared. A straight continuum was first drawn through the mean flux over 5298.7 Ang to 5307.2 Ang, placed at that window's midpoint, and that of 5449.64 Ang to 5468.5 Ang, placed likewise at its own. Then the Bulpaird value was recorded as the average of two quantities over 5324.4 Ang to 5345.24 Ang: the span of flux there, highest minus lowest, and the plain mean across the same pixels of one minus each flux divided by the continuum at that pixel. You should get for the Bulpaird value 0.258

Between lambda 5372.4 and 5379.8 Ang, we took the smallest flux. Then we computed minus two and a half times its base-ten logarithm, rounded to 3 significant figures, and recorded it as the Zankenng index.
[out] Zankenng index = -1.97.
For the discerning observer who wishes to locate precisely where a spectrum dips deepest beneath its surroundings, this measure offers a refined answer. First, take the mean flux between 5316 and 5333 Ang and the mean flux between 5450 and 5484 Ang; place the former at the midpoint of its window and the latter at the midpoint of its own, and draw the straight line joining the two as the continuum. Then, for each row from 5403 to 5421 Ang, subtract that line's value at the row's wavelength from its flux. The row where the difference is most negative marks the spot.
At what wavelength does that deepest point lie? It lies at 5404.03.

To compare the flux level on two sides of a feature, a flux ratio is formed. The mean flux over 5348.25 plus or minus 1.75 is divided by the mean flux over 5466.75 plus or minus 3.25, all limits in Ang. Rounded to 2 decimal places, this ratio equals 1.01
